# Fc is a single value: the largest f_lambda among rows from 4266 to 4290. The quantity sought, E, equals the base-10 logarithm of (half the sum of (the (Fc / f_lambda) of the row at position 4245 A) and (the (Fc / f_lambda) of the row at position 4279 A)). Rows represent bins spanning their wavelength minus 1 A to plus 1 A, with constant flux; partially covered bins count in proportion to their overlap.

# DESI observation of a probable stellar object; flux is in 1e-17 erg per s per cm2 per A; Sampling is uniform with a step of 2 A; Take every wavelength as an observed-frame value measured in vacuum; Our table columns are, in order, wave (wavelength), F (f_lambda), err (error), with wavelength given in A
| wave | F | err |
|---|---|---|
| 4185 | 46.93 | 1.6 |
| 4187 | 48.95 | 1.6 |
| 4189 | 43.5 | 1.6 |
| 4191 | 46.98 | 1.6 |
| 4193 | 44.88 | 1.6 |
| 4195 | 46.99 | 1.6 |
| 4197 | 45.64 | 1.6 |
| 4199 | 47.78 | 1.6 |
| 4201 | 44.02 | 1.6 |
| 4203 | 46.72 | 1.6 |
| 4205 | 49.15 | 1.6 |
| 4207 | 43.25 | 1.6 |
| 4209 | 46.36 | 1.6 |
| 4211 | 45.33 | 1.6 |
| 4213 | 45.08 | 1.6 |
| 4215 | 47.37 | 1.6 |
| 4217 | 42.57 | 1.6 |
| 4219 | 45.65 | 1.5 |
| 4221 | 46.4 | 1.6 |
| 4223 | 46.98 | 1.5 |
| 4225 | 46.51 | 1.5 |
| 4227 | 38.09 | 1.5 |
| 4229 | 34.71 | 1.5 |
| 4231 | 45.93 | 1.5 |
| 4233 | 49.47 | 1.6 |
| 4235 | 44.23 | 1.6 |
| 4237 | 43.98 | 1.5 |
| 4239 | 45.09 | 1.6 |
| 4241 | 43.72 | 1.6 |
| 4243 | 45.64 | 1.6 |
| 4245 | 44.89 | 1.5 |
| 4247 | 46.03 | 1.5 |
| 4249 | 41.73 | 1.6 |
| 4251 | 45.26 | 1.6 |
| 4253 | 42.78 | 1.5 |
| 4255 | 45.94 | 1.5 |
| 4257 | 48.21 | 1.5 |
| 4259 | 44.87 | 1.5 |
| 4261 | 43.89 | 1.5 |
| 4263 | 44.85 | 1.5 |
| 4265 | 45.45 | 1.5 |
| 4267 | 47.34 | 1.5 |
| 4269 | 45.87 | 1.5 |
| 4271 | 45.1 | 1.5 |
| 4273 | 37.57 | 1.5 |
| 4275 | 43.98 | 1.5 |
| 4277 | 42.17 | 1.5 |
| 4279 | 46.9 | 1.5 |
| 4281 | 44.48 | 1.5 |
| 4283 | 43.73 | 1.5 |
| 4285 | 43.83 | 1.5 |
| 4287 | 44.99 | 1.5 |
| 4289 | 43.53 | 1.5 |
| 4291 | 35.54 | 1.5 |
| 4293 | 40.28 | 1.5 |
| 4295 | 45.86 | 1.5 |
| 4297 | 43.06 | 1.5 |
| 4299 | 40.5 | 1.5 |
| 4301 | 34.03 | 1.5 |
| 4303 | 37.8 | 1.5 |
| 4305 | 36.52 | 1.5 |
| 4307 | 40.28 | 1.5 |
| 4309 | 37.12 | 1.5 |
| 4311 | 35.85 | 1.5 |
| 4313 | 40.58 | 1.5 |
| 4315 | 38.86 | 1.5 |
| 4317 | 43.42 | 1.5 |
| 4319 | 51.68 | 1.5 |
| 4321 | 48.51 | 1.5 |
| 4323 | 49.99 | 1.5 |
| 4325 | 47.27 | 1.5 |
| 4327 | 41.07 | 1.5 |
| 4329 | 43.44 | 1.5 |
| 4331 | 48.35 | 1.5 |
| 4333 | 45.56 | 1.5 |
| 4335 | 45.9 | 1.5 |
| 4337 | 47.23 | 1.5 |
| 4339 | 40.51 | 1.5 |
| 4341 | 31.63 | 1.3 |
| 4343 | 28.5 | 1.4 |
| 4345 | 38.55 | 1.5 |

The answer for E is 0.01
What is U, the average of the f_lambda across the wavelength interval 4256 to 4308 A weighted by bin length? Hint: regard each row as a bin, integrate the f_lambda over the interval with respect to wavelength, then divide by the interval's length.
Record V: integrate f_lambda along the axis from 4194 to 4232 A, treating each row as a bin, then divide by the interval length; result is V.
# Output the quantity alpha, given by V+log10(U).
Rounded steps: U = 43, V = 45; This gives 47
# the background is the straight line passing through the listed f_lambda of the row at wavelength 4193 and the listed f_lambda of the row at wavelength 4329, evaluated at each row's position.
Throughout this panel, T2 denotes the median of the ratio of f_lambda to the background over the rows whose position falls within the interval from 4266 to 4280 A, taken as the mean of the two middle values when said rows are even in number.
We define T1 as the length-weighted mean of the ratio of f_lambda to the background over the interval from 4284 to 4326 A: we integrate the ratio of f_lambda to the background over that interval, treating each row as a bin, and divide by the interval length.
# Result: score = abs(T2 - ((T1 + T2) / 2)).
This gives 0.0326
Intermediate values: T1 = 0.96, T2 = 1.024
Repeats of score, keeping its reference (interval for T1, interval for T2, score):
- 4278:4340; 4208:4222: 0.0215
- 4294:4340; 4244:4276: 0.0189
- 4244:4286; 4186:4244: 0.0072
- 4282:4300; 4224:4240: 0.0196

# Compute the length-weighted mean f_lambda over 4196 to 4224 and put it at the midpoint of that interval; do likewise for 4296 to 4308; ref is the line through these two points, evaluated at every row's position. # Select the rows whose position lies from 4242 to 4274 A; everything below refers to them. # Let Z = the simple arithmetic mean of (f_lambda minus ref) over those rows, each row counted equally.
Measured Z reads 2.6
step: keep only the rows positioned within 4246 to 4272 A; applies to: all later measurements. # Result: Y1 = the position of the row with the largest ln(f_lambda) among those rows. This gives 4257 A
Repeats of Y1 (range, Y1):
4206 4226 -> 4215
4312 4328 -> 4319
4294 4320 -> 4319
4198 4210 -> 4205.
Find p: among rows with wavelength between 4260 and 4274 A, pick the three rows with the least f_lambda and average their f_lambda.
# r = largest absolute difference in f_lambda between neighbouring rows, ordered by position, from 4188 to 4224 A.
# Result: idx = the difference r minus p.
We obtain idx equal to -36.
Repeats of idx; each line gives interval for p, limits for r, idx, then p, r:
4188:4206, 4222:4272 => -33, 44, 11.2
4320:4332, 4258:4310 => -36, 44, 8.0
